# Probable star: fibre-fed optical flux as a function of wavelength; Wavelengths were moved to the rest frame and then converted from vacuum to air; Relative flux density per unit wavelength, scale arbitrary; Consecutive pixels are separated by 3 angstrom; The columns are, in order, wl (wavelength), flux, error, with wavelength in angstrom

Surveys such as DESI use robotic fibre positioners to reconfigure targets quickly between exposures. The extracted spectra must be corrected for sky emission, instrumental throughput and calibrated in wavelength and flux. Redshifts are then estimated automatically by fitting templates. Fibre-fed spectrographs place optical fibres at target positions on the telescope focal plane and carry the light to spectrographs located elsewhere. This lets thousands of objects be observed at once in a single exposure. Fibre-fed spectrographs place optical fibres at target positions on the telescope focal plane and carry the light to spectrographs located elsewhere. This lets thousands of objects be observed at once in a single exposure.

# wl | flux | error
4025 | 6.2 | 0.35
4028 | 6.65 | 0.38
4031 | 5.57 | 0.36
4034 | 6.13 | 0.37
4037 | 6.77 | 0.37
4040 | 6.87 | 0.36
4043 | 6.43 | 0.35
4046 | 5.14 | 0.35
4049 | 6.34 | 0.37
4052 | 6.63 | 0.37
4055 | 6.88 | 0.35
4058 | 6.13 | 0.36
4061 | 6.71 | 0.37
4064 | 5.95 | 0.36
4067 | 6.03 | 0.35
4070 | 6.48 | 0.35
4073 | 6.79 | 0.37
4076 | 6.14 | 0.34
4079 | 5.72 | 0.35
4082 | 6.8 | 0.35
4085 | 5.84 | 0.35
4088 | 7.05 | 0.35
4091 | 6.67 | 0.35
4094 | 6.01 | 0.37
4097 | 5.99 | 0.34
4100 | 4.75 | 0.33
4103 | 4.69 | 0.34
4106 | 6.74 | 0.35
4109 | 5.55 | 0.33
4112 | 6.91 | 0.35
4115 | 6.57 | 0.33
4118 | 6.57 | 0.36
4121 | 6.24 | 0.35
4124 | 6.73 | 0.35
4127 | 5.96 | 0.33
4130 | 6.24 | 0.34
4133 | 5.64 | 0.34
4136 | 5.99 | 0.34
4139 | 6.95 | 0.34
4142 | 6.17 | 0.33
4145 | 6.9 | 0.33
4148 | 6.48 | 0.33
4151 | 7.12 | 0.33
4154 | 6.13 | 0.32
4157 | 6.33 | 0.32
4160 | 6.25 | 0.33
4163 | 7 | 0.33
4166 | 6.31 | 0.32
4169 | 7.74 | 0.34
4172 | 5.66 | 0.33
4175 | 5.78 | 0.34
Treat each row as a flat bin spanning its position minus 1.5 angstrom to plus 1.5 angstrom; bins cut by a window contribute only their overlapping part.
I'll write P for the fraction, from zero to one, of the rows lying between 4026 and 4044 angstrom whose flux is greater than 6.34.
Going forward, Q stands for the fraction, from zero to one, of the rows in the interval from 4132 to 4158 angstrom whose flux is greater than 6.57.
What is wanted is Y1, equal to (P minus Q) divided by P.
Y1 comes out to 0.5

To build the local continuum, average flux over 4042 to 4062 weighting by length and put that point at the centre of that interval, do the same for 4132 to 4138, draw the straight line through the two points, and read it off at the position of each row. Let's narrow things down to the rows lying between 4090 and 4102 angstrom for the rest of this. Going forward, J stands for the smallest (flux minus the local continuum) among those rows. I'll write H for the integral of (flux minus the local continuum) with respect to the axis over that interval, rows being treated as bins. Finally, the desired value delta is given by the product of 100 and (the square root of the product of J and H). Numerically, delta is 231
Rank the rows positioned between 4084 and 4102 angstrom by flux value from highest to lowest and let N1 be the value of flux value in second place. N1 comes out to 6.67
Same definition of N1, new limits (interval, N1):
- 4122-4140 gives 6.73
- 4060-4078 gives 6.71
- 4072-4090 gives 6.8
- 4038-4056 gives 6.87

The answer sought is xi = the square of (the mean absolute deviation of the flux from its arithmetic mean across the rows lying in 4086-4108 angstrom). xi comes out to 0.52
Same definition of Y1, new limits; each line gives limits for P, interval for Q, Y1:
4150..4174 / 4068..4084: -0.1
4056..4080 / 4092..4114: 0.2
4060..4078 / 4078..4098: 0.1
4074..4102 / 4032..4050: 0.0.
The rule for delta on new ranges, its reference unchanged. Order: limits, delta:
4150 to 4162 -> 149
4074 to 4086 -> 29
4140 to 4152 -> 162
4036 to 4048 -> 102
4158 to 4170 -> 228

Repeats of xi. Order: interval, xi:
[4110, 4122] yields 0.03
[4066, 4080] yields 0.10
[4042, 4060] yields 0.17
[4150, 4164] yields 0.16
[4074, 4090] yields 0.24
